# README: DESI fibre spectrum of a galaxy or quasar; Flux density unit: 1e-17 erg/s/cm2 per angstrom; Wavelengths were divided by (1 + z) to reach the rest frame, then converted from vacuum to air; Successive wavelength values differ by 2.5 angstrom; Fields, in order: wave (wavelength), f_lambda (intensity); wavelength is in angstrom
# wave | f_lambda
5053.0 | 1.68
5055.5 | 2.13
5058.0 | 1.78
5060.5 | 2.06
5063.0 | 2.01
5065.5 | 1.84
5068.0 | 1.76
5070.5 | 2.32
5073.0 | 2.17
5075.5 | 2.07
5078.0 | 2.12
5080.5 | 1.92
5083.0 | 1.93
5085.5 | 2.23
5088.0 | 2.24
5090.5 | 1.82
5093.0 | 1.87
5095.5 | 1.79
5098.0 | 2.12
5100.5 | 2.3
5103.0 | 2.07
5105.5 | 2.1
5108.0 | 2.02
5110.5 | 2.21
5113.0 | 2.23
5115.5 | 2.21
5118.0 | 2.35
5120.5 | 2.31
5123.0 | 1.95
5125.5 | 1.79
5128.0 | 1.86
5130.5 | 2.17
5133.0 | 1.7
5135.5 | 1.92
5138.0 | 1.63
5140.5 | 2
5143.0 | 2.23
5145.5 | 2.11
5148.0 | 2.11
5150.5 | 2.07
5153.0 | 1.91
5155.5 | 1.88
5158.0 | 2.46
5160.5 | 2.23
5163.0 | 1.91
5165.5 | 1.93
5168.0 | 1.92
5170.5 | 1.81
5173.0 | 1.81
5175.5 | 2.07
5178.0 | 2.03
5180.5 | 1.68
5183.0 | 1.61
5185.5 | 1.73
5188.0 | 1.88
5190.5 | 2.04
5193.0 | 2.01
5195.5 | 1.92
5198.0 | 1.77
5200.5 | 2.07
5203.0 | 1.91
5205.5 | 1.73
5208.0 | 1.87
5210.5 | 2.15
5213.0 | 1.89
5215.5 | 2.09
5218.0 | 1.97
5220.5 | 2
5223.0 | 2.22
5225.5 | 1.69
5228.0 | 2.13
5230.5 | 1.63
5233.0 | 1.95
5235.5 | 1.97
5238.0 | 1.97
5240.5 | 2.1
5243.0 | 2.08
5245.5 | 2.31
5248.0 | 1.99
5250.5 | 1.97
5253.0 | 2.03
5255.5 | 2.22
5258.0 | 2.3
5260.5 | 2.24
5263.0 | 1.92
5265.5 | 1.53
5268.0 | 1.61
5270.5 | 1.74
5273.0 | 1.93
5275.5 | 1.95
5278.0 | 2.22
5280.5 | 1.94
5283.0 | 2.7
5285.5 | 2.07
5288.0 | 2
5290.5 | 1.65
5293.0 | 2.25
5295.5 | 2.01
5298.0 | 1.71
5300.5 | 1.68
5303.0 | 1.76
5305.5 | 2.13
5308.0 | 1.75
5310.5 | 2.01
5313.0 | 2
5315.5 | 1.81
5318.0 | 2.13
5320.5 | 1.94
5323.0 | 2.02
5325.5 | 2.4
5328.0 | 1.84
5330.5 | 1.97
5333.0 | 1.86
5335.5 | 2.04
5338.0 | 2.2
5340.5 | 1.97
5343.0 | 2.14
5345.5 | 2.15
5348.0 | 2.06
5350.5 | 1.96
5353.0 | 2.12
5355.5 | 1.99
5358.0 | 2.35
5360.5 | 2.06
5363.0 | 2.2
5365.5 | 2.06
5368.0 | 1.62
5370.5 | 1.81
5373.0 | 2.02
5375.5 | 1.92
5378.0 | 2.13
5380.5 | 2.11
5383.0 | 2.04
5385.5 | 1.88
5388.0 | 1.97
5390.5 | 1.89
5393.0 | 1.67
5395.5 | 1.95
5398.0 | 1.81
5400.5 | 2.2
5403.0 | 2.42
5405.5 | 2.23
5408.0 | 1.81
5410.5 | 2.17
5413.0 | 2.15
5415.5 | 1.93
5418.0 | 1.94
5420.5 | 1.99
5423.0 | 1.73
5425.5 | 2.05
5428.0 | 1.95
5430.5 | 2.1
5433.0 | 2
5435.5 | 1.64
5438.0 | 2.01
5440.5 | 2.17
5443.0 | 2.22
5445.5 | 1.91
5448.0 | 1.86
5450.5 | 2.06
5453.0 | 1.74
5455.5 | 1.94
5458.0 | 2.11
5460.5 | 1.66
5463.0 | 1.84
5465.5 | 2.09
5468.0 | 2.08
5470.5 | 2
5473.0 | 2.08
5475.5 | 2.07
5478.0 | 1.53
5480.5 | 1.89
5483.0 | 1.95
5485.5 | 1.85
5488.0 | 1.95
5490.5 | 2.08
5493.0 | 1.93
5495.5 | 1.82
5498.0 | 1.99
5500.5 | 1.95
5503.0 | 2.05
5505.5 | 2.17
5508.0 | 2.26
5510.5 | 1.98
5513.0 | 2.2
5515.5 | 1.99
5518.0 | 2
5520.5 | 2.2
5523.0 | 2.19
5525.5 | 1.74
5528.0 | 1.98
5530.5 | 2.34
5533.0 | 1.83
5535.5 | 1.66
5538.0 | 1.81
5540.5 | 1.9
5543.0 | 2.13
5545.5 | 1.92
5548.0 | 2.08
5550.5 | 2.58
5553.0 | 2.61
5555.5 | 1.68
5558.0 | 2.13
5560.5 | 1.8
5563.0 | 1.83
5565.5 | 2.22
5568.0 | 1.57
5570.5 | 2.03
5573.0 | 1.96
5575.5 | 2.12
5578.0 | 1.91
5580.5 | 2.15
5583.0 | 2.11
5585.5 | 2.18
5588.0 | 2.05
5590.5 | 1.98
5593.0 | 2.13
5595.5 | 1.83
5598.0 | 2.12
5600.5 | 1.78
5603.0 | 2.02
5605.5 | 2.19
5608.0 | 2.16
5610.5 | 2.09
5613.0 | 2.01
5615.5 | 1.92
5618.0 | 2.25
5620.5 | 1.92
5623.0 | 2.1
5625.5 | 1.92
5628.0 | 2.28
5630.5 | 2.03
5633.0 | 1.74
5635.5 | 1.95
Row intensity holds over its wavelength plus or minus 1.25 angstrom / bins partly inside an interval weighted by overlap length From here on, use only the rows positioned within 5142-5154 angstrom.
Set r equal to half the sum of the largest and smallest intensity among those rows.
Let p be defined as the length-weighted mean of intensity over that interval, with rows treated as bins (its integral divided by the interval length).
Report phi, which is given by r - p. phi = -0.02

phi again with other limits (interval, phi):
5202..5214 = 0.03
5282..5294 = 0.06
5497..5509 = 0.02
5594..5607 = -0.01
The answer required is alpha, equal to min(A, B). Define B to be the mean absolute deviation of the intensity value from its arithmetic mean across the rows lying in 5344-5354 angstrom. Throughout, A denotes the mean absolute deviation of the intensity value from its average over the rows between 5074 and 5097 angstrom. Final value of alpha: 0.06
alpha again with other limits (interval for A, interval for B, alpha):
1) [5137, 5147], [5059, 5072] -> 0.16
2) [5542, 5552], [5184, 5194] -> 0.11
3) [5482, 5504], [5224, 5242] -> 0.06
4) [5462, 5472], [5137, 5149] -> 0.08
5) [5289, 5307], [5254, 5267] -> 0.21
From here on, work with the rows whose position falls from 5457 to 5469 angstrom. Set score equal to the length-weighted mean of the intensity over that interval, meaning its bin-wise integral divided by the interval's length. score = 1.95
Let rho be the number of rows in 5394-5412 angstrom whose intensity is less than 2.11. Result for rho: 3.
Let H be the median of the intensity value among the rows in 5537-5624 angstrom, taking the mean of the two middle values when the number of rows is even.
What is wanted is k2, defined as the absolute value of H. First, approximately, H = 2.05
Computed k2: 2.05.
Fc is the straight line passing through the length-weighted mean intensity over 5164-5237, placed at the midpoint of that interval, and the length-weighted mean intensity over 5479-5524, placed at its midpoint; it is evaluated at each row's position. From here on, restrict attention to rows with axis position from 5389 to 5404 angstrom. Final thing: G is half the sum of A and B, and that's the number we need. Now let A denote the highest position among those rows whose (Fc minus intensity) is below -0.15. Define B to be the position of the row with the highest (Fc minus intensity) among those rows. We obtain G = 5398.0 angstrom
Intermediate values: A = 5403.0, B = 5393.0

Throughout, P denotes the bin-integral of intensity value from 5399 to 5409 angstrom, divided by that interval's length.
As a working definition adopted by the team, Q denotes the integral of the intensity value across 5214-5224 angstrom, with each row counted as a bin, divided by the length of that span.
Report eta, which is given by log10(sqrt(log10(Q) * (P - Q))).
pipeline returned -0.7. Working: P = 2.2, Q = 2.06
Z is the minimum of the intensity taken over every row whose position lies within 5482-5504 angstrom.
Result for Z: 1.82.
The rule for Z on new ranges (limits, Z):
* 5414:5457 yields 1.64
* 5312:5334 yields 1.81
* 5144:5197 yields 1.61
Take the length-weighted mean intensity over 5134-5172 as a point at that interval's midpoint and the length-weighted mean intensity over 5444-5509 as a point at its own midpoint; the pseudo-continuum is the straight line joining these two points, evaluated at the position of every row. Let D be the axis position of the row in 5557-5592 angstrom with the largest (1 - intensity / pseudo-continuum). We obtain 5568.0 angstrom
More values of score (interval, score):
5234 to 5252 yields 2.05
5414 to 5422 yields 1.95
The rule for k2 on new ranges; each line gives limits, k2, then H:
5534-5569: 1.91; 1.91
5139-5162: 2.11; 2.11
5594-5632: 2.03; 2.03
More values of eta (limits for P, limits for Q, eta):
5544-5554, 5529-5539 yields -0.5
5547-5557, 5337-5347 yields -0.7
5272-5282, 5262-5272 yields -0.6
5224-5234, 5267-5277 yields -1.0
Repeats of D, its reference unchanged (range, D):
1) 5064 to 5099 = 5068.0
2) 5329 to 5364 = 5333.0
